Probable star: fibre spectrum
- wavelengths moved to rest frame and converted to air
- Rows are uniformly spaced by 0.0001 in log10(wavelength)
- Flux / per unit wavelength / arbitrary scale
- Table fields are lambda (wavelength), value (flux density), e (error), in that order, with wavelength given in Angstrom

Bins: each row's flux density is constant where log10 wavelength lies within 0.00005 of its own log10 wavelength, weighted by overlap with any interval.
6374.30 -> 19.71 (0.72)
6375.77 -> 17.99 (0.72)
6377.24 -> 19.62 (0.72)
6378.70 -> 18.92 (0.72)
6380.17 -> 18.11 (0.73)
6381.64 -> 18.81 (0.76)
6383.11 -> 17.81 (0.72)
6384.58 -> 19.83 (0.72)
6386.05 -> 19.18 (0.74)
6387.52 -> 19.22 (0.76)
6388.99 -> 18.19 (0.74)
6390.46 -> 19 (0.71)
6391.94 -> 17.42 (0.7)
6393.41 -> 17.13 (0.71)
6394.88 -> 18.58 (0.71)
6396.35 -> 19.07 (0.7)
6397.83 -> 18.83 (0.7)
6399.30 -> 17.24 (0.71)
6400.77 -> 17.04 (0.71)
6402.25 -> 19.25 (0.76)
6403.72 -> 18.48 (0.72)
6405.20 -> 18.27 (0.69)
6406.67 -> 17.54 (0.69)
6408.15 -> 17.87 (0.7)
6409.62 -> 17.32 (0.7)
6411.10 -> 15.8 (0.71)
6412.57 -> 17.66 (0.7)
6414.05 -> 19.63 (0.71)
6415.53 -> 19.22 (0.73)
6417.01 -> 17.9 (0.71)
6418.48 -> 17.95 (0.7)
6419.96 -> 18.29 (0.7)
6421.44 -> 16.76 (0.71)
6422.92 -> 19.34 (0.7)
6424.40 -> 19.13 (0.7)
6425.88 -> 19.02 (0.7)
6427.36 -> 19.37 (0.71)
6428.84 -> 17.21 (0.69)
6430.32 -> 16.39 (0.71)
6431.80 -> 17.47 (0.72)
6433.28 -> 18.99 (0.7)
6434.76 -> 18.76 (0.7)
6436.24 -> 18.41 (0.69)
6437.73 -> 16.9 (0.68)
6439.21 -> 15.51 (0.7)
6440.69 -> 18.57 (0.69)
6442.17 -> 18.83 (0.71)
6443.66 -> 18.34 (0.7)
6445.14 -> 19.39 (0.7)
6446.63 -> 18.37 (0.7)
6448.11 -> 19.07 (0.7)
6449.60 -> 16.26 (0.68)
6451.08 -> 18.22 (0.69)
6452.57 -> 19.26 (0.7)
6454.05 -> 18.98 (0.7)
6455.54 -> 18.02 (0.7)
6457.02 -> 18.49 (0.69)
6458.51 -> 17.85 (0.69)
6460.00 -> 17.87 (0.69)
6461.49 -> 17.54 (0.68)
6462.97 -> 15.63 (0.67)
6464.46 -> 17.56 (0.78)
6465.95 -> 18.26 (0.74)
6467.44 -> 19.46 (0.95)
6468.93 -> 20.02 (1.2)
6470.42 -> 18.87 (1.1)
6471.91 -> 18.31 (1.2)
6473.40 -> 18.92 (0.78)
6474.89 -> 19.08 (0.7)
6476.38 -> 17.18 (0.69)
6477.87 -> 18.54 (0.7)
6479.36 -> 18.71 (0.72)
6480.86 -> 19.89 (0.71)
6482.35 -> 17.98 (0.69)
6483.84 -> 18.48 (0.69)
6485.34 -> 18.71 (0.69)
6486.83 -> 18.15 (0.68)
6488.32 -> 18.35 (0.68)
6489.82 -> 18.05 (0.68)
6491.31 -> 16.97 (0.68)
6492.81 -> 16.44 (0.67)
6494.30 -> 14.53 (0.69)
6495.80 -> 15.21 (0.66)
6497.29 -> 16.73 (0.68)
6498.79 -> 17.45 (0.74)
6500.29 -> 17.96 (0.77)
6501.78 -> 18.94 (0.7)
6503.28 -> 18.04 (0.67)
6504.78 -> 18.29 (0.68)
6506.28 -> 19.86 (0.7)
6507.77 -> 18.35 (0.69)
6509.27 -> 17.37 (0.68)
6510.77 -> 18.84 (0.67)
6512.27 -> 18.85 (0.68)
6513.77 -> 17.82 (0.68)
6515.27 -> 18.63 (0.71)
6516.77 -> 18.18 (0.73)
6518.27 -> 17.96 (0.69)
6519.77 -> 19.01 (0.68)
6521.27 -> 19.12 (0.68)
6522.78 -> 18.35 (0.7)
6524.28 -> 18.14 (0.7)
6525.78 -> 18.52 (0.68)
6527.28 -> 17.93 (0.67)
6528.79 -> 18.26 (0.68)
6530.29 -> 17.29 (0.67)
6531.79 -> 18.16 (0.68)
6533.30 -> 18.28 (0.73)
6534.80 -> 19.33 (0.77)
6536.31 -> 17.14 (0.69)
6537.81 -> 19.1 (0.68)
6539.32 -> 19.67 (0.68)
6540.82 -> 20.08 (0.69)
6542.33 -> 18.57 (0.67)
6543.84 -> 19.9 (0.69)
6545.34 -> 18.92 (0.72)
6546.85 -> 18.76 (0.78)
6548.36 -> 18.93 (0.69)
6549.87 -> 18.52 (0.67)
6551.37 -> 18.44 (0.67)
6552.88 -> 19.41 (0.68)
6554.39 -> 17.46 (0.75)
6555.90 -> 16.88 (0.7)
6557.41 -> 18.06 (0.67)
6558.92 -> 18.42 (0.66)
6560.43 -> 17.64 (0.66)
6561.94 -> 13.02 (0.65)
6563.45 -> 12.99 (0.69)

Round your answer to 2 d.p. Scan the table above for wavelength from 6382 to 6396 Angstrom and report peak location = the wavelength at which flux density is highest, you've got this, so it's 6384.58 Angstrom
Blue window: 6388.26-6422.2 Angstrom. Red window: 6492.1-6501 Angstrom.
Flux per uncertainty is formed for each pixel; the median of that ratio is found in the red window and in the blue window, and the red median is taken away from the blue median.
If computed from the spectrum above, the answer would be 1.97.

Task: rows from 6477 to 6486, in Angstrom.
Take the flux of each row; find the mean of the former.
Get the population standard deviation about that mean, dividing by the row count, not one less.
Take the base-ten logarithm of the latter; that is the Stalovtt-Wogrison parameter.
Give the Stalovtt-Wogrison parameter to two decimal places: -0.24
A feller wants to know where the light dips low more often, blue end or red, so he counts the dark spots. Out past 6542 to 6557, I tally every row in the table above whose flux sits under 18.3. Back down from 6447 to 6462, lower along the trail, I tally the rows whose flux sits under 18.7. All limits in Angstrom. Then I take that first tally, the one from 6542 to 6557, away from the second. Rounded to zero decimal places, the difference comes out 5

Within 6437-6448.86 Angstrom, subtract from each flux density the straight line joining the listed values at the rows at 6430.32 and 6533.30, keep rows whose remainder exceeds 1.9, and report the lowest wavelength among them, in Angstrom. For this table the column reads 6440.69 Angstrom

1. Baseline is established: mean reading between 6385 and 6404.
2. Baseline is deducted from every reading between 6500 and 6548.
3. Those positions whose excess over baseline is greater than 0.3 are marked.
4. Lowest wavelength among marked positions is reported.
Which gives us 6501.78 Angstrom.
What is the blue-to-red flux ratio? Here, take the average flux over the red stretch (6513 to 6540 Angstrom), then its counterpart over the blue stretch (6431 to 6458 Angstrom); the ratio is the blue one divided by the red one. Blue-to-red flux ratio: 0.99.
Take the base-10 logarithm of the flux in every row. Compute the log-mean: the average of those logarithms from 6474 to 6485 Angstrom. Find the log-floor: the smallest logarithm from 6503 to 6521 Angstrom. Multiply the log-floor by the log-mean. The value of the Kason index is 1.57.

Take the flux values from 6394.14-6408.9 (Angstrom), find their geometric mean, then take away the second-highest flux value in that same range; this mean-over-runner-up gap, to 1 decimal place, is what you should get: -0.9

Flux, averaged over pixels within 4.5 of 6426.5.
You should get 18.4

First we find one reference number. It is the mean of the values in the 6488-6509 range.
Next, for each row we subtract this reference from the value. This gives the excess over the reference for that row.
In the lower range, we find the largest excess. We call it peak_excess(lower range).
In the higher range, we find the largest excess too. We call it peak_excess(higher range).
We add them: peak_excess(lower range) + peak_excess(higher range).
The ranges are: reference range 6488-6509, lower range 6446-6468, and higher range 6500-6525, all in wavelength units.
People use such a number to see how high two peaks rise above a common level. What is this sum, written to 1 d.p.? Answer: 4.3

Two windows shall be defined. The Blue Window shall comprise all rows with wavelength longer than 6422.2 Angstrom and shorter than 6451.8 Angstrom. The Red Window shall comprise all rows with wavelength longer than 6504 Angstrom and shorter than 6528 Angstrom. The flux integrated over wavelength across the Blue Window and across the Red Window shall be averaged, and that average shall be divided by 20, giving 25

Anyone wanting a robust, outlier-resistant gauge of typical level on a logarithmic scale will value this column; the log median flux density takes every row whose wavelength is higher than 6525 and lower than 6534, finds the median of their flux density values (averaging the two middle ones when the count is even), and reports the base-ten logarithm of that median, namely 1.26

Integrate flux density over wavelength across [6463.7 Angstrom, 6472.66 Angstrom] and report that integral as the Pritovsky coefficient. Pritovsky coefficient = 168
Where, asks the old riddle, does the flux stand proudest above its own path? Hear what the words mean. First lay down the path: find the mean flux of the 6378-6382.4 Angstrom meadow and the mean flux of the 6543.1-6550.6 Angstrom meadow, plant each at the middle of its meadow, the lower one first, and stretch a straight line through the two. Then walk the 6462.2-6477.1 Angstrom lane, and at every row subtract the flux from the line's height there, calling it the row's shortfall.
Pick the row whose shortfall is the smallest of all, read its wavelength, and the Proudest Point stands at 6468.93 Angstrom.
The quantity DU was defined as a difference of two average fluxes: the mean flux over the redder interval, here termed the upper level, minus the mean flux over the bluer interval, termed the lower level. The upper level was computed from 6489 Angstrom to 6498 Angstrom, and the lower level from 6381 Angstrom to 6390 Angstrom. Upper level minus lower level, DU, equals -2.5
